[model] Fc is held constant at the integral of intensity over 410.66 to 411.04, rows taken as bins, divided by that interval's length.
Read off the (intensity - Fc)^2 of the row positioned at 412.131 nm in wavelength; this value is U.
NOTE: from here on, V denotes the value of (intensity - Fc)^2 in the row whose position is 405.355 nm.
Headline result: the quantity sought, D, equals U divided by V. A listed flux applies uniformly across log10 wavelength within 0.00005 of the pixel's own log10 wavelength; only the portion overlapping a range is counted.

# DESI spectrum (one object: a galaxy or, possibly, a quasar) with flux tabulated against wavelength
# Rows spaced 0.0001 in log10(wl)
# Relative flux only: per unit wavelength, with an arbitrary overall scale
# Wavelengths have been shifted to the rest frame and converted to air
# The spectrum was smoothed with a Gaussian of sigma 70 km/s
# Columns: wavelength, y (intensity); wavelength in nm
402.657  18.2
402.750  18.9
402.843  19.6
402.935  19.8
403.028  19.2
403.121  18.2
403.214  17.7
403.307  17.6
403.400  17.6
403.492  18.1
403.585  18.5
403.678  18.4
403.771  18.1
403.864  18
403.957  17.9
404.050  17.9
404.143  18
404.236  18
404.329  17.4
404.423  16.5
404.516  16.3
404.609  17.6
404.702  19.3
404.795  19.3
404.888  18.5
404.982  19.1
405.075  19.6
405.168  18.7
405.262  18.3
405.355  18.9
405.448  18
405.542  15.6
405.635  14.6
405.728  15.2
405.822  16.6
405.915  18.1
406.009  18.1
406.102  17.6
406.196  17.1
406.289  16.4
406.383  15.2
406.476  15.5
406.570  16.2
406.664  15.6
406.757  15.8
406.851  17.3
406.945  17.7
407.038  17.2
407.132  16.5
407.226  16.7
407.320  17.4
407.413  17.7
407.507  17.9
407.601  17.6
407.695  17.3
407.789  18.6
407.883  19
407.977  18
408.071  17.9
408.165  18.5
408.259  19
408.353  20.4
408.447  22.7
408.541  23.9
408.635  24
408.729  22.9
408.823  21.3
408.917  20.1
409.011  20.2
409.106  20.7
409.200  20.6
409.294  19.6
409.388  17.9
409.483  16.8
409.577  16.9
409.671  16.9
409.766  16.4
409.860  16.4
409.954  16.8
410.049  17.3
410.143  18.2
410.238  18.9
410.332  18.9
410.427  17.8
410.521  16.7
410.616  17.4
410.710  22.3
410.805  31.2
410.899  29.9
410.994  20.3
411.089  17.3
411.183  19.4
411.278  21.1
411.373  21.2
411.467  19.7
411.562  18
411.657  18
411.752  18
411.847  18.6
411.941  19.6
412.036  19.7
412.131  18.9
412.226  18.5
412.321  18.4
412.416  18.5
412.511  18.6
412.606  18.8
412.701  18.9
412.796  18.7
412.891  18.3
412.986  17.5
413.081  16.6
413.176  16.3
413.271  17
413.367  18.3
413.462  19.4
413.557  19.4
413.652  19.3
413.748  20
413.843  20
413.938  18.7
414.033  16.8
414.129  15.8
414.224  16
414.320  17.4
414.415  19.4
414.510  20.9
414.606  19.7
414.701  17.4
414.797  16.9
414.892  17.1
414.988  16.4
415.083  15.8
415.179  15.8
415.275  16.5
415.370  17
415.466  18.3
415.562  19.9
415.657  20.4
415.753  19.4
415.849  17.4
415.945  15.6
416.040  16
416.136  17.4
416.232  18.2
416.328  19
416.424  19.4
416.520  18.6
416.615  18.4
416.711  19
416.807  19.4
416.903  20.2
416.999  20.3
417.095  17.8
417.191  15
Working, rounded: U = 49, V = 49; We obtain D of 1.0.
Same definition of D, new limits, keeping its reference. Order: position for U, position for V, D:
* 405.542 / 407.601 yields 1.5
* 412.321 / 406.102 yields 0.8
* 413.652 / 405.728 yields 0.4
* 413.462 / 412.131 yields 0.9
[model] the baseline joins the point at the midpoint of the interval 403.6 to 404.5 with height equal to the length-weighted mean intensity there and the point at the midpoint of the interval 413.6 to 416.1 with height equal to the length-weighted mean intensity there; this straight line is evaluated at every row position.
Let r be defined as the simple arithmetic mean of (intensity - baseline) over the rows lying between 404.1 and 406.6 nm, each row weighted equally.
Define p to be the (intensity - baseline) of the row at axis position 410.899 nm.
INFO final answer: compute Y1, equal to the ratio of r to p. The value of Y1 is -0.03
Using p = 12.1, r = -0.37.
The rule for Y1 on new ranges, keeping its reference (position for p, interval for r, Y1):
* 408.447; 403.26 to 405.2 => 0.07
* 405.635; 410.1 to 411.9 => -0.74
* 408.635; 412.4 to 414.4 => 0.04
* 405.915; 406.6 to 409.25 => 3.78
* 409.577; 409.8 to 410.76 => -0.29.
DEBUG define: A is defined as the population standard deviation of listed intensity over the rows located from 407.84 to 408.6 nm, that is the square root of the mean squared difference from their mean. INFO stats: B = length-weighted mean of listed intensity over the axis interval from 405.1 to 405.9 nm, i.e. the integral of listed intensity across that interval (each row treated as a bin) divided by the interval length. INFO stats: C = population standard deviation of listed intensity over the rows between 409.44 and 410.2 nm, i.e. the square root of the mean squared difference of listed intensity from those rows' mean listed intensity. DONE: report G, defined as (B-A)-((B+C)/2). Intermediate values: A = 2.1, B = 17.1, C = 0.5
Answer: 6.2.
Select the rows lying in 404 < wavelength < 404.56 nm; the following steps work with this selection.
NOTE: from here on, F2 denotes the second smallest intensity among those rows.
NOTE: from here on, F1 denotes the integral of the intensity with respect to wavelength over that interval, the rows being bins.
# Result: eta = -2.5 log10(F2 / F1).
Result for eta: -0.6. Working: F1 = 10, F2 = 16.5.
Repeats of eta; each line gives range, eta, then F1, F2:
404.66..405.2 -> -0.6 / 10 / 18.7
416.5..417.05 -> -0.6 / 11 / 18.6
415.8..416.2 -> -1.0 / 7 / 16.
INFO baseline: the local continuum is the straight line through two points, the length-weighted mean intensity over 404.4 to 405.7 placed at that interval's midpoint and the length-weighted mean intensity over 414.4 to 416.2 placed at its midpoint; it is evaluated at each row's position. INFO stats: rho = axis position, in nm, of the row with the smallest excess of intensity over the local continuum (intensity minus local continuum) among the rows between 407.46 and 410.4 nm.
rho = 409.766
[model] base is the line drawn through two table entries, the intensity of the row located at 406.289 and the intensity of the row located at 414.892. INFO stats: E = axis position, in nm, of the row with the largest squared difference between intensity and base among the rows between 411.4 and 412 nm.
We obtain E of 411.467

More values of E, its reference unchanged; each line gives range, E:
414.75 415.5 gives 415.179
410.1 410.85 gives 410.805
